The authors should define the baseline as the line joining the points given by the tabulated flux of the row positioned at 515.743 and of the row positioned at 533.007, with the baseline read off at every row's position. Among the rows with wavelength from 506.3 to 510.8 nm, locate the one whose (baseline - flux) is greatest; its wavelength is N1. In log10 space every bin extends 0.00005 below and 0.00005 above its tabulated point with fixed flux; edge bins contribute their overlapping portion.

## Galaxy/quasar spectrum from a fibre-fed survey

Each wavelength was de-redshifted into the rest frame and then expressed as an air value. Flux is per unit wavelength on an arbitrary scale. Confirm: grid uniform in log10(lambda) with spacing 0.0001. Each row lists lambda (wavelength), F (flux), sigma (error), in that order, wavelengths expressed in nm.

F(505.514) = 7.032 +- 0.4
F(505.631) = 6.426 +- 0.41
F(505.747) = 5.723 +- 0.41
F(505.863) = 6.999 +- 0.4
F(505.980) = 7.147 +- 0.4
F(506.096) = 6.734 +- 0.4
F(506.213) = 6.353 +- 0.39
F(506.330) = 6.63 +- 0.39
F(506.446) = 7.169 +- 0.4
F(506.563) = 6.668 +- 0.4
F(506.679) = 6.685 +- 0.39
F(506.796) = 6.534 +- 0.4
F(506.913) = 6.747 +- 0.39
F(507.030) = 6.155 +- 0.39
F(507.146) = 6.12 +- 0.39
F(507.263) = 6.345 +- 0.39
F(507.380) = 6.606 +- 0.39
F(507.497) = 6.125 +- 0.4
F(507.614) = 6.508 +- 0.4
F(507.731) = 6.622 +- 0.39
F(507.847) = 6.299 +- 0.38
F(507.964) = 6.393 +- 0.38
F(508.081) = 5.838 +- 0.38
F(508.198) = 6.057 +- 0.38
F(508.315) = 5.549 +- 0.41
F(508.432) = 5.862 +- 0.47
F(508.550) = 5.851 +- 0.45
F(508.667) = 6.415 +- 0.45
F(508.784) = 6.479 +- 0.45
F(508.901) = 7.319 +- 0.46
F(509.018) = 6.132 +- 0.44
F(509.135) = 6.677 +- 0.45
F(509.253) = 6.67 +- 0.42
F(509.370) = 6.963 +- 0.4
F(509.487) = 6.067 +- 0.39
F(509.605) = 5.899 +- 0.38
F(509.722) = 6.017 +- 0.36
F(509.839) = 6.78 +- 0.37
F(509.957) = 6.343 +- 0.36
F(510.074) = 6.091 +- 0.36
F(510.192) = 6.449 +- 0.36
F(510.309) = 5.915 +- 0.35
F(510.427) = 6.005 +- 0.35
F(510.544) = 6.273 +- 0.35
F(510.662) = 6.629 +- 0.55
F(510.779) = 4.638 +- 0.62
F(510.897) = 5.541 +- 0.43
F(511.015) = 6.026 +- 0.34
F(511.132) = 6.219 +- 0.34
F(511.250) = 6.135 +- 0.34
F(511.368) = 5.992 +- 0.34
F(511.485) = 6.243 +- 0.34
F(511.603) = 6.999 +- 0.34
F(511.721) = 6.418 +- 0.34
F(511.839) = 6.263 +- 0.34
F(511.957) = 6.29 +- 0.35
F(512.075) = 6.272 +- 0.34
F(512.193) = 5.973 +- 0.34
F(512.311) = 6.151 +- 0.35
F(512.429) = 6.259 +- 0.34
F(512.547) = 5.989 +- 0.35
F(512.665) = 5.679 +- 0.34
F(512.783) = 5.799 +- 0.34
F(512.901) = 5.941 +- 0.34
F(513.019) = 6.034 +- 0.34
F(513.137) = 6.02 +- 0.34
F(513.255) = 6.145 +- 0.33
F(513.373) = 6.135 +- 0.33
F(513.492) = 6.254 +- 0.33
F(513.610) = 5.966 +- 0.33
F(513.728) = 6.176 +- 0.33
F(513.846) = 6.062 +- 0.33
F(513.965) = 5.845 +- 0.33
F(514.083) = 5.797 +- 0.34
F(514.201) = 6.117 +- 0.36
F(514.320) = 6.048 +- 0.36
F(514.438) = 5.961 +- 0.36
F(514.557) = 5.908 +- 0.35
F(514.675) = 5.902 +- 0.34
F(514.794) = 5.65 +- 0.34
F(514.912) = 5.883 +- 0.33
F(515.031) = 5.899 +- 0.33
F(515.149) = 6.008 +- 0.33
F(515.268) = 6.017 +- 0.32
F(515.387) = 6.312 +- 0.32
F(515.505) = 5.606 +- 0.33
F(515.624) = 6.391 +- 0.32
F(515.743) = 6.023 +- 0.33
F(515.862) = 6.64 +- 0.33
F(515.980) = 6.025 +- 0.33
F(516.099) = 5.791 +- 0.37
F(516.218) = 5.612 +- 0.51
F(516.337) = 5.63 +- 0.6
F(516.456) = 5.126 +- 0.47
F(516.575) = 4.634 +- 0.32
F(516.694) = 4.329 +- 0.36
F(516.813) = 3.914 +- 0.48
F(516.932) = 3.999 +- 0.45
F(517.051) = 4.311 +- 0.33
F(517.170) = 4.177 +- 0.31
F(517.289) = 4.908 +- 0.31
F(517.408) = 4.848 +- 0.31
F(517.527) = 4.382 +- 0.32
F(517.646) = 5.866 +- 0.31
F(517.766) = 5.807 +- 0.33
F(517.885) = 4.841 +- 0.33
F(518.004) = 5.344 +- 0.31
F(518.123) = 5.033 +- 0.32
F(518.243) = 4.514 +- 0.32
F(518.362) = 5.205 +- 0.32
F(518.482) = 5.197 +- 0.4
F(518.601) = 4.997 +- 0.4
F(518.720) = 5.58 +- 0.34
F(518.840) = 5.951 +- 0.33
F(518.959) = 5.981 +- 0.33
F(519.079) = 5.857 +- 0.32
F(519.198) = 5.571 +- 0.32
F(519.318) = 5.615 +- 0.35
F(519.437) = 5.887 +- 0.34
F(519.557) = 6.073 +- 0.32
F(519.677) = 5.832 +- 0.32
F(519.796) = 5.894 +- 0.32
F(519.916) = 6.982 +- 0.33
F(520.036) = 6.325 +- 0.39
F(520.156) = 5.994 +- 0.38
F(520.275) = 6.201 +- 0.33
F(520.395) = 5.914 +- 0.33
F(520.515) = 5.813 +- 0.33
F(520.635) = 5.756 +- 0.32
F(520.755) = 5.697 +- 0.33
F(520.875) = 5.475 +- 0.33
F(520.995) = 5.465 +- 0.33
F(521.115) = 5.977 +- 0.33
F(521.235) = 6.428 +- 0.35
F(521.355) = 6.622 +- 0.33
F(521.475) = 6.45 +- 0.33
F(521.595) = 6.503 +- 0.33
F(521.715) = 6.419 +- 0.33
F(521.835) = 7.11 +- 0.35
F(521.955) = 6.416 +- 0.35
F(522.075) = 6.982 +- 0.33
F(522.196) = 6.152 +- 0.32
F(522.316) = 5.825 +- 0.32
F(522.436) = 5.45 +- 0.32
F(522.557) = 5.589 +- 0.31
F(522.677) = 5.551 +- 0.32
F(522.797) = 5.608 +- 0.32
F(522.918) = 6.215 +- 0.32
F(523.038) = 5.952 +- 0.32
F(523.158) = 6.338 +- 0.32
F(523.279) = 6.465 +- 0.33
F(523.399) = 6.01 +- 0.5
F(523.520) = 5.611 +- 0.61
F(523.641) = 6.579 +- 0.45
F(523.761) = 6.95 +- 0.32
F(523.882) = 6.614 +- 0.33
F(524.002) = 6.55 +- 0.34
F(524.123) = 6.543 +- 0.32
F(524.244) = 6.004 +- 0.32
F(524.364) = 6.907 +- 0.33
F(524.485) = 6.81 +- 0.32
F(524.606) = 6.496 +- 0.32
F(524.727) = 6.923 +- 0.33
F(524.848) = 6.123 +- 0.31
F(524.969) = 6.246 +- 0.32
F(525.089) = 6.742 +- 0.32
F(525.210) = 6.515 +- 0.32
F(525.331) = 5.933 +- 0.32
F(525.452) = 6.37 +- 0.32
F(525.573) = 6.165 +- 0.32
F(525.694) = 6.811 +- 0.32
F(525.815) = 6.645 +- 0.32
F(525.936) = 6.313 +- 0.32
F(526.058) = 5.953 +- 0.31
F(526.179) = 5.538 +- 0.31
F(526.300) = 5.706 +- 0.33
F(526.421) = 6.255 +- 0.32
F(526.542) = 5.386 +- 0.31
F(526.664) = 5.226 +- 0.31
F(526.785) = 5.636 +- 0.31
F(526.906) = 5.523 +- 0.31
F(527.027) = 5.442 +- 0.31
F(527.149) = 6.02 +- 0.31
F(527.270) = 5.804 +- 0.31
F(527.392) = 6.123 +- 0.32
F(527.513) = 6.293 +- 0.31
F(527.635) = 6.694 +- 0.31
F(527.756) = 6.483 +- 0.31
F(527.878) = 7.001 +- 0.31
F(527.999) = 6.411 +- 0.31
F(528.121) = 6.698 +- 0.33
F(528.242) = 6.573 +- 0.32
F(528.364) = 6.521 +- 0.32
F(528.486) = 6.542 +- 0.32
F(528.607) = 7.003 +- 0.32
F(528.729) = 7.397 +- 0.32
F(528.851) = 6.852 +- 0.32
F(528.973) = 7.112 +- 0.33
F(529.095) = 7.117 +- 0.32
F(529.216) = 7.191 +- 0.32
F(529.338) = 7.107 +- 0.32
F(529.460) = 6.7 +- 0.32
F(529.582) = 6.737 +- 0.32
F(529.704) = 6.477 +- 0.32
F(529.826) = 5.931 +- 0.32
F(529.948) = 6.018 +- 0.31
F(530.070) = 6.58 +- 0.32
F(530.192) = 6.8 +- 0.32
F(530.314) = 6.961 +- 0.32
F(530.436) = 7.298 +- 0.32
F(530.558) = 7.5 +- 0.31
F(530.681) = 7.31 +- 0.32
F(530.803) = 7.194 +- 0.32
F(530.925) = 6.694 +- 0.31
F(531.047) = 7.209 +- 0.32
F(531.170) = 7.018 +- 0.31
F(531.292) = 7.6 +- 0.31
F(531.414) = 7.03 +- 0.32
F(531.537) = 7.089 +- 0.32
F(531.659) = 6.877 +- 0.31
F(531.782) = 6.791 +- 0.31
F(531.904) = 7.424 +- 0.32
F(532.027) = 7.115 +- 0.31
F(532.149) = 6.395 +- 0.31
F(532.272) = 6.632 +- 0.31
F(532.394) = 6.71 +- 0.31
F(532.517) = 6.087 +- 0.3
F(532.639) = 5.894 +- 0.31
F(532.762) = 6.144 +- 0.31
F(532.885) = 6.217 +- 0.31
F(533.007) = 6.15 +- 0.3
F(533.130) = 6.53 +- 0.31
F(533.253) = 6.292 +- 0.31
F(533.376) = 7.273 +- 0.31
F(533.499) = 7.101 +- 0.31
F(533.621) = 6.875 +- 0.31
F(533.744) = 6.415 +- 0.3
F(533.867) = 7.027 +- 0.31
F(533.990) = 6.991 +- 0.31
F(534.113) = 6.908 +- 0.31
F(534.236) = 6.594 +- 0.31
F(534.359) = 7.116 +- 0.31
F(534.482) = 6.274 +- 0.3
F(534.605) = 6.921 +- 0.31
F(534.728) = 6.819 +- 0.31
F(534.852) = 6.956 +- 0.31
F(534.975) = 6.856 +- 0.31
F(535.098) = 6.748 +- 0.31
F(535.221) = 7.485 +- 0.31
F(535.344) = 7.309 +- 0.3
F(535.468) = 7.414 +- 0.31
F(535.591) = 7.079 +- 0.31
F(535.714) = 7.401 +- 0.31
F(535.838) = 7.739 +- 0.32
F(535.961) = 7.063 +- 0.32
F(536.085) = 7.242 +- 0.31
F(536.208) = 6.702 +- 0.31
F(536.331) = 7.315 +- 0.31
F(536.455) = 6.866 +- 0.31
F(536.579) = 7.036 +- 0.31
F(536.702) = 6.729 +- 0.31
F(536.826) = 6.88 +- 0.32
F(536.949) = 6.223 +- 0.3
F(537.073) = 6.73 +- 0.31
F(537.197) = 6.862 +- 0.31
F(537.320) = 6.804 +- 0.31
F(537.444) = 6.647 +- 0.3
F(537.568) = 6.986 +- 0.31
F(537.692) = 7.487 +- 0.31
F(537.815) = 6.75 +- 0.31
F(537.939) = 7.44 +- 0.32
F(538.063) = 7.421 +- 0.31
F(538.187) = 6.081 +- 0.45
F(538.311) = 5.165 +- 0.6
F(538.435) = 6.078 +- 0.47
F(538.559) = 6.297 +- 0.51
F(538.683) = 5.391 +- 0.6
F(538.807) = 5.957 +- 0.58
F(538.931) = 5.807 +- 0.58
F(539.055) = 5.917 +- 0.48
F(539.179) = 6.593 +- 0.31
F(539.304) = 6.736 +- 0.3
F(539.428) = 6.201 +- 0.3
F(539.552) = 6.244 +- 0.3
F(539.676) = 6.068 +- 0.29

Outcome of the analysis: 510.779 nm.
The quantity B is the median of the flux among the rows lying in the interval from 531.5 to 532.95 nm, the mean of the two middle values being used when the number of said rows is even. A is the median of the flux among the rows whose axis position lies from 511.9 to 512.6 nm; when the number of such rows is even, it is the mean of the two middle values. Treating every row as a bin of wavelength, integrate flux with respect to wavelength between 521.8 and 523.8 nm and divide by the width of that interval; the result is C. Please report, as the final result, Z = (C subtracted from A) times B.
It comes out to 0.4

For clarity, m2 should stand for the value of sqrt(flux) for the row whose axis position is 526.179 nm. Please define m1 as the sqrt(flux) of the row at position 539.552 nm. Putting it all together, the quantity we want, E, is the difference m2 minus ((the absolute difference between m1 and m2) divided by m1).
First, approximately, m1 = 2.50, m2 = 2.35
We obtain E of 2.30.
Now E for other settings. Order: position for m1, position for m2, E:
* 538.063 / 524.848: 2.38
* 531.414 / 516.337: 2.27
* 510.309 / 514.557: 2.43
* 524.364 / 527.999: 2.50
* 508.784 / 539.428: 2.47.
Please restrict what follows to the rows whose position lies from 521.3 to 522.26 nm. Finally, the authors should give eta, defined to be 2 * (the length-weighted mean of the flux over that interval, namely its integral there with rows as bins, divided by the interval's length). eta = 13.2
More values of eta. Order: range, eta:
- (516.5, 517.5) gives 8.8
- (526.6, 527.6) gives 11.6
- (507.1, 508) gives 12.8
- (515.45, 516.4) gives 11.9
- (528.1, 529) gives 13.7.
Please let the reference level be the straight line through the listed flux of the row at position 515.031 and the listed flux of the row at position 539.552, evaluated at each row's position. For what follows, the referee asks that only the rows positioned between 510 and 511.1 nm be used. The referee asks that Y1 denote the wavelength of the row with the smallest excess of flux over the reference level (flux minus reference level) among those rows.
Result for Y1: 510.779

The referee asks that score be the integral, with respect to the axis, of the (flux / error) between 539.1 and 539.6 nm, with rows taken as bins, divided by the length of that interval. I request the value 21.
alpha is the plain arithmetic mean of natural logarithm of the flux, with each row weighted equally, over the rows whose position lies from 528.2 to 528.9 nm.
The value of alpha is 1.92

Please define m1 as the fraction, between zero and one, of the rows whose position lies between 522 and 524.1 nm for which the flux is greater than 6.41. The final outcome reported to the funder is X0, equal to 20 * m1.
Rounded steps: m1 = 0.4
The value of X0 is 7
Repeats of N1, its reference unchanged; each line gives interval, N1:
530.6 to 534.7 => 532.639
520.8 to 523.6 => 522.436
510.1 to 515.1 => 510.779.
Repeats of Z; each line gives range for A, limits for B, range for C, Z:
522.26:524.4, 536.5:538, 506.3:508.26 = -2.2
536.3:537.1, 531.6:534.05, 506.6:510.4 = 3.6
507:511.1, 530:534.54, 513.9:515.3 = 1.6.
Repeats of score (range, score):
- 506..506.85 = 17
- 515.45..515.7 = 18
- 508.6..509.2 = 15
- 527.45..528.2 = 21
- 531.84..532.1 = 23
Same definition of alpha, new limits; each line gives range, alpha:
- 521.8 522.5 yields 1.84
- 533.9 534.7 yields 1.92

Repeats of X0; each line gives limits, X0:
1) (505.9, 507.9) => 13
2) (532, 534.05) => 12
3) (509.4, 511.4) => 4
